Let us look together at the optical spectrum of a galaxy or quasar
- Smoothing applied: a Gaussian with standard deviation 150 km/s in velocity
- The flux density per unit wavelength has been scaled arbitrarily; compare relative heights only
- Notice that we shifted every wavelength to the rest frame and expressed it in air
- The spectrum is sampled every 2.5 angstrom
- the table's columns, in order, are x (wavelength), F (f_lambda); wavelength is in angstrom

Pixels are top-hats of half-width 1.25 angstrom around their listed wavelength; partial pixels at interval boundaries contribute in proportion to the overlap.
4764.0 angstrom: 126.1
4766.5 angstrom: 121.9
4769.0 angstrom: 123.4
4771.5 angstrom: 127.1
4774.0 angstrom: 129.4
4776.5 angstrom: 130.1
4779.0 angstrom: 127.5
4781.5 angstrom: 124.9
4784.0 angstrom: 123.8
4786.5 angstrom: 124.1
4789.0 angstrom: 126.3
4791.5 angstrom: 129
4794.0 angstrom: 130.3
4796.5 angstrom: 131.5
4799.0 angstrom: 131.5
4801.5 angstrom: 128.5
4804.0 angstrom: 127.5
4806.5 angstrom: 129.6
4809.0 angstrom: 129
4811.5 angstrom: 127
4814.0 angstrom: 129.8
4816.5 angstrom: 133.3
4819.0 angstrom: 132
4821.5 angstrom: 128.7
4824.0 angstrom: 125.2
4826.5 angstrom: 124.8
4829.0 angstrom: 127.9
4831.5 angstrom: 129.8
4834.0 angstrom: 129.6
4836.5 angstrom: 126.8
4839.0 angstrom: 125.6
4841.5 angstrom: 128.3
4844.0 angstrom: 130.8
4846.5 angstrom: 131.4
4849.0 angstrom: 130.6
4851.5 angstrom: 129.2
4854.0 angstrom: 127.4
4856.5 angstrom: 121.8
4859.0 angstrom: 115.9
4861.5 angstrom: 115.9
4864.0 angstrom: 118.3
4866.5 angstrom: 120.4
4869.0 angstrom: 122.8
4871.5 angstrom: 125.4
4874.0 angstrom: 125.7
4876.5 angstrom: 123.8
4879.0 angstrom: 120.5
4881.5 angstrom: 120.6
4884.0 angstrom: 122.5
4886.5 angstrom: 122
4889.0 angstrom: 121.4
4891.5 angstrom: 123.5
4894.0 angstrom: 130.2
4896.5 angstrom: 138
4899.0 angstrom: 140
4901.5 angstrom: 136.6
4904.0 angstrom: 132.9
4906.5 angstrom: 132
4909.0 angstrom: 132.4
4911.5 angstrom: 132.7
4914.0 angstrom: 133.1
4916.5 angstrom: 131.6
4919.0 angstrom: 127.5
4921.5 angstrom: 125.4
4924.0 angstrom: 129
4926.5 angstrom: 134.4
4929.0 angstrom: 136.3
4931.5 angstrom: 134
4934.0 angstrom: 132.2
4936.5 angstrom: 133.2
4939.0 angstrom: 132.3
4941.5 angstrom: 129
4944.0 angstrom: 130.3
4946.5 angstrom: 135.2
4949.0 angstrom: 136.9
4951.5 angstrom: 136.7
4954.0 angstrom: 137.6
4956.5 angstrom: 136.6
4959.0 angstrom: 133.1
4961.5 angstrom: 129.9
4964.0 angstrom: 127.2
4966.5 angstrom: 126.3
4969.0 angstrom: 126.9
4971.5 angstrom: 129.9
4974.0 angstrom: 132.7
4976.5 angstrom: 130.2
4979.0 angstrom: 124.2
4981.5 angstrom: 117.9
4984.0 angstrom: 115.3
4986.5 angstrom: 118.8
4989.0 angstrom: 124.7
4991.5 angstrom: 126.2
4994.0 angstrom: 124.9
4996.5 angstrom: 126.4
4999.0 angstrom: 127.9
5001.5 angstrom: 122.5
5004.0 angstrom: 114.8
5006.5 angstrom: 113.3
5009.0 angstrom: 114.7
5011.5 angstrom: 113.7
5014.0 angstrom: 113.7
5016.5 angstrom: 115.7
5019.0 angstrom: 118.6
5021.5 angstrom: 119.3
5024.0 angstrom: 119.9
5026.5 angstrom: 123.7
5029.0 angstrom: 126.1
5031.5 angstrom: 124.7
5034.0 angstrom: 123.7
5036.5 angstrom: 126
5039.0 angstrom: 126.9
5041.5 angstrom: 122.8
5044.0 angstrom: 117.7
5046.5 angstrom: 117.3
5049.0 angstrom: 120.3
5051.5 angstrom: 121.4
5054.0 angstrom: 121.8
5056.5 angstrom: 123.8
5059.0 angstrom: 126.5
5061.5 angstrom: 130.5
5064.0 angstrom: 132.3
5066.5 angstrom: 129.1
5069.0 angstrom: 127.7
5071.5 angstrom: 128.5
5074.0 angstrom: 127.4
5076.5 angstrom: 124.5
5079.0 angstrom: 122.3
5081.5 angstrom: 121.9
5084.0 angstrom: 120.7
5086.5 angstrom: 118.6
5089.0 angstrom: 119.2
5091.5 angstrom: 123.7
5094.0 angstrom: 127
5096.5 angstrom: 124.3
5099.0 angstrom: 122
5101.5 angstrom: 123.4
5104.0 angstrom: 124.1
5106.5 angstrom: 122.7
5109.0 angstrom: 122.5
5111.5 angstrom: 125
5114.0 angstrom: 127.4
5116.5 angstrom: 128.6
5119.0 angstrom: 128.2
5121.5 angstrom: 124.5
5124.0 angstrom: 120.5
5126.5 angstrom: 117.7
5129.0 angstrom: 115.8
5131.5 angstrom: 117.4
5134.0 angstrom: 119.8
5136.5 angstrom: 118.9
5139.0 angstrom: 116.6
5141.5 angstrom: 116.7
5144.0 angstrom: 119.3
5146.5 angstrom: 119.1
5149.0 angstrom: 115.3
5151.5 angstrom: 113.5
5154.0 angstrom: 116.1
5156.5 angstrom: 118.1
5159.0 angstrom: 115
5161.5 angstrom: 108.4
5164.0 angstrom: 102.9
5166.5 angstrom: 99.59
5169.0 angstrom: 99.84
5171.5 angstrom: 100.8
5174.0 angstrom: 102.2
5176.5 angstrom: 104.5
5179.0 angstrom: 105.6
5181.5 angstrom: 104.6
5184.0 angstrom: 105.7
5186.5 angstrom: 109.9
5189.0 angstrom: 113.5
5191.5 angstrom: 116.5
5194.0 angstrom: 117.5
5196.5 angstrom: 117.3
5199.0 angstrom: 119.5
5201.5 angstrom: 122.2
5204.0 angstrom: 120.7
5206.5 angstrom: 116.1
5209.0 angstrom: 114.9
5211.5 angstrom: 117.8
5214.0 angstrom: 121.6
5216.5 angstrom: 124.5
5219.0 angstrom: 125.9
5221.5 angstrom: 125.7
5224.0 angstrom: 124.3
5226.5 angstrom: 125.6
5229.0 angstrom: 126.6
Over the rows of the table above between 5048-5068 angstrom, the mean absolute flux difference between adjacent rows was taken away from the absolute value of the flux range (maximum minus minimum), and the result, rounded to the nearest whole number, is 10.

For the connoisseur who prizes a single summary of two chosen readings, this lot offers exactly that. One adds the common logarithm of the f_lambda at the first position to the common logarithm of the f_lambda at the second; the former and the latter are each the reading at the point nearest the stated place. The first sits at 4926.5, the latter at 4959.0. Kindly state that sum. 4.253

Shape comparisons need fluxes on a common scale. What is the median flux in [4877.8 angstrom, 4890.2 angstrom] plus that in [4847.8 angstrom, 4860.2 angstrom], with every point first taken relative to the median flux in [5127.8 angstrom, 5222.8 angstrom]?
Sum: 2.14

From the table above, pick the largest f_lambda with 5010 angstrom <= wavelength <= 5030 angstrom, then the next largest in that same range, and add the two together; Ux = 250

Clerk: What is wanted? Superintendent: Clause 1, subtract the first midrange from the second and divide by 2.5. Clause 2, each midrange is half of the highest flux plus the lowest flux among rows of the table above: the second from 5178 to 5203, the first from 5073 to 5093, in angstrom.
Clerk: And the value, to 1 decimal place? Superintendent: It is -3.8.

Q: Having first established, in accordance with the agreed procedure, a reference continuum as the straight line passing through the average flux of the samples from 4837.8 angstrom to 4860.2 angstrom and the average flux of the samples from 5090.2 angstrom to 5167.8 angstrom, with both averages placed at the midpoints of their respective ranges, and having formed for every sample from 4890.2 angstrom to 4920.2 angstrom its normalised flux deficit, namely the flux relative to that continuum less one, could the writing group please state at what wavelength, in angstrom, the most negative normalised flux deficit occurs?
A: 4891.5 angstrom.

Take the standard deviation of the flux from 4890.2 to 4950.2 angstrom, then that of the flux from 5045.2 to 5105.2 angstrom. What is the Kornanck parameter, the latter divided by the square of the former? 0.26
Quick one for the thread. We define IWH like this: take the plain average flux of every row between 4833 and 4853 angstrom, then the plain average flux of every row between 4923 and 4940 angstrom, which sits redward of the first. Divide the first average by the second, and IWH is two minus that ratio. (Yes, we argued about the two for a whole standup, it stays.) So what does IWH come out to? 1.03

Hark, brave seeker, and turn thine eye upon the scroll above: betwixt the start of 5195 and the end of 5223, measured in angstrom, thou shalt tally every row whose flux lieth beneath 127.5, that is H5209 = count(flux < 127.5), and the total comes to 11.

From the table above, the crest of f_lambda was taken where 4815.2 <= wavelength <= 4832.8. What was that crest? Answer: 133.3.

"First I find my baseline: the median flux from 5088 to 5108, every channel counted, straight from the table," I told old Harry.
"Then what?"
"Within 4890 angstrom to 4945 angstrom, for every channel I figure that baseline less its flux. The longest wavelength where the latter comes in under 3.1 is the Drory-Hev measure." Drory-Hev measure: 4944.0 angstrom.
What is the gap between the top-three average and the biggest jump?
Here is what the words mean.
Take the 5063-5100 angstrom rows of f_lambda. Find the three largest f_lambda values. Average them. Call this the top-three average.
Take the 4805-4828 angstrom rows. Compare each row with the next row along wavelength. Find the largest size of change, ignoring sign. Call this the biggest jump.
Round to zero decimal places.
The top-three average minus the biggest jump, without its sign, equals 126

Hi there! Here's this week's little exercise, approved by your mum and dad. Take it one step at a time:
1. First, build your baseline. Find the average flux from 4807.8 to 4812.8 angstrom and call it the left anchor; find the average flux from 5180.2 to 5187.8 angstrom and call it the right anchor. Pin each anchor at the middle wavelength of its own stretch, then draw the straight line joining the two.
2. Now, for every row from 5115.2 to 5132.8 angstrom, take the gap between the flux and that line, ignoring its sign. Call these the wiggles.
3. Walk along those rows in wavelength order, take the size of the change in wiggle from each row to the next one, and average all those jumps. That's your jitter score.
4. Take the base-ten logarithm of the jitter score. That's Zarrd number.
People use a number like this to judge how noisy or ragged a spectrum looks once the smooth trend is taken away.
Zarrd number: 0.36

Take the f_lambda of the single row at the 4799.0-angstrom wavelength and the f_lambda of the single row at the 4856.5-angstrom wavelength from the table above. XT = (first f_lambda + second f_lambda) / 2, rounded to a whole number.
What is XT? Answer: 127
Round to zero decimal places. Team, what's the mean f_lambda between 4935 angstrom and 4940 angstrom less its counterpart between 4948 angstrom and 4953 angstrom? -4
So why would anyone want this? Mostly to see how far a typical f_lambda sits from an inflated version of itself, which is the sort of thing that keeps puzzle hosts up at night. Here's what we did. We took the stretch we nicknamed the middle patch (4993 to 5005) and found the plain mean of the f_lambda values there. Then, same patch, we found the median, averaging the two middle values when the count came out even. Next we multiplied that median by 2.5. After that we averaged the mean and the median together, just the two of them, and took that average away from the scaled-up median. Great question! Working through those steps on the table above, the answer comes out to 188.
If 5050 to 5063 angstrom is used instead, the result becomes 185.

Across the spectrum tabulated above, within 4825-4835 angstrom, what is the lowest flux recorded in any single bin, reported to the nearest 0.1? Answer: 124.8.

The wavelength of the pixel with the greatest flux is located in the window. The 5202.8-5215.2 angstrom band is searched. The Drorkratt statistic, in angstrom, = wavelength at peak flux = 5214.0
